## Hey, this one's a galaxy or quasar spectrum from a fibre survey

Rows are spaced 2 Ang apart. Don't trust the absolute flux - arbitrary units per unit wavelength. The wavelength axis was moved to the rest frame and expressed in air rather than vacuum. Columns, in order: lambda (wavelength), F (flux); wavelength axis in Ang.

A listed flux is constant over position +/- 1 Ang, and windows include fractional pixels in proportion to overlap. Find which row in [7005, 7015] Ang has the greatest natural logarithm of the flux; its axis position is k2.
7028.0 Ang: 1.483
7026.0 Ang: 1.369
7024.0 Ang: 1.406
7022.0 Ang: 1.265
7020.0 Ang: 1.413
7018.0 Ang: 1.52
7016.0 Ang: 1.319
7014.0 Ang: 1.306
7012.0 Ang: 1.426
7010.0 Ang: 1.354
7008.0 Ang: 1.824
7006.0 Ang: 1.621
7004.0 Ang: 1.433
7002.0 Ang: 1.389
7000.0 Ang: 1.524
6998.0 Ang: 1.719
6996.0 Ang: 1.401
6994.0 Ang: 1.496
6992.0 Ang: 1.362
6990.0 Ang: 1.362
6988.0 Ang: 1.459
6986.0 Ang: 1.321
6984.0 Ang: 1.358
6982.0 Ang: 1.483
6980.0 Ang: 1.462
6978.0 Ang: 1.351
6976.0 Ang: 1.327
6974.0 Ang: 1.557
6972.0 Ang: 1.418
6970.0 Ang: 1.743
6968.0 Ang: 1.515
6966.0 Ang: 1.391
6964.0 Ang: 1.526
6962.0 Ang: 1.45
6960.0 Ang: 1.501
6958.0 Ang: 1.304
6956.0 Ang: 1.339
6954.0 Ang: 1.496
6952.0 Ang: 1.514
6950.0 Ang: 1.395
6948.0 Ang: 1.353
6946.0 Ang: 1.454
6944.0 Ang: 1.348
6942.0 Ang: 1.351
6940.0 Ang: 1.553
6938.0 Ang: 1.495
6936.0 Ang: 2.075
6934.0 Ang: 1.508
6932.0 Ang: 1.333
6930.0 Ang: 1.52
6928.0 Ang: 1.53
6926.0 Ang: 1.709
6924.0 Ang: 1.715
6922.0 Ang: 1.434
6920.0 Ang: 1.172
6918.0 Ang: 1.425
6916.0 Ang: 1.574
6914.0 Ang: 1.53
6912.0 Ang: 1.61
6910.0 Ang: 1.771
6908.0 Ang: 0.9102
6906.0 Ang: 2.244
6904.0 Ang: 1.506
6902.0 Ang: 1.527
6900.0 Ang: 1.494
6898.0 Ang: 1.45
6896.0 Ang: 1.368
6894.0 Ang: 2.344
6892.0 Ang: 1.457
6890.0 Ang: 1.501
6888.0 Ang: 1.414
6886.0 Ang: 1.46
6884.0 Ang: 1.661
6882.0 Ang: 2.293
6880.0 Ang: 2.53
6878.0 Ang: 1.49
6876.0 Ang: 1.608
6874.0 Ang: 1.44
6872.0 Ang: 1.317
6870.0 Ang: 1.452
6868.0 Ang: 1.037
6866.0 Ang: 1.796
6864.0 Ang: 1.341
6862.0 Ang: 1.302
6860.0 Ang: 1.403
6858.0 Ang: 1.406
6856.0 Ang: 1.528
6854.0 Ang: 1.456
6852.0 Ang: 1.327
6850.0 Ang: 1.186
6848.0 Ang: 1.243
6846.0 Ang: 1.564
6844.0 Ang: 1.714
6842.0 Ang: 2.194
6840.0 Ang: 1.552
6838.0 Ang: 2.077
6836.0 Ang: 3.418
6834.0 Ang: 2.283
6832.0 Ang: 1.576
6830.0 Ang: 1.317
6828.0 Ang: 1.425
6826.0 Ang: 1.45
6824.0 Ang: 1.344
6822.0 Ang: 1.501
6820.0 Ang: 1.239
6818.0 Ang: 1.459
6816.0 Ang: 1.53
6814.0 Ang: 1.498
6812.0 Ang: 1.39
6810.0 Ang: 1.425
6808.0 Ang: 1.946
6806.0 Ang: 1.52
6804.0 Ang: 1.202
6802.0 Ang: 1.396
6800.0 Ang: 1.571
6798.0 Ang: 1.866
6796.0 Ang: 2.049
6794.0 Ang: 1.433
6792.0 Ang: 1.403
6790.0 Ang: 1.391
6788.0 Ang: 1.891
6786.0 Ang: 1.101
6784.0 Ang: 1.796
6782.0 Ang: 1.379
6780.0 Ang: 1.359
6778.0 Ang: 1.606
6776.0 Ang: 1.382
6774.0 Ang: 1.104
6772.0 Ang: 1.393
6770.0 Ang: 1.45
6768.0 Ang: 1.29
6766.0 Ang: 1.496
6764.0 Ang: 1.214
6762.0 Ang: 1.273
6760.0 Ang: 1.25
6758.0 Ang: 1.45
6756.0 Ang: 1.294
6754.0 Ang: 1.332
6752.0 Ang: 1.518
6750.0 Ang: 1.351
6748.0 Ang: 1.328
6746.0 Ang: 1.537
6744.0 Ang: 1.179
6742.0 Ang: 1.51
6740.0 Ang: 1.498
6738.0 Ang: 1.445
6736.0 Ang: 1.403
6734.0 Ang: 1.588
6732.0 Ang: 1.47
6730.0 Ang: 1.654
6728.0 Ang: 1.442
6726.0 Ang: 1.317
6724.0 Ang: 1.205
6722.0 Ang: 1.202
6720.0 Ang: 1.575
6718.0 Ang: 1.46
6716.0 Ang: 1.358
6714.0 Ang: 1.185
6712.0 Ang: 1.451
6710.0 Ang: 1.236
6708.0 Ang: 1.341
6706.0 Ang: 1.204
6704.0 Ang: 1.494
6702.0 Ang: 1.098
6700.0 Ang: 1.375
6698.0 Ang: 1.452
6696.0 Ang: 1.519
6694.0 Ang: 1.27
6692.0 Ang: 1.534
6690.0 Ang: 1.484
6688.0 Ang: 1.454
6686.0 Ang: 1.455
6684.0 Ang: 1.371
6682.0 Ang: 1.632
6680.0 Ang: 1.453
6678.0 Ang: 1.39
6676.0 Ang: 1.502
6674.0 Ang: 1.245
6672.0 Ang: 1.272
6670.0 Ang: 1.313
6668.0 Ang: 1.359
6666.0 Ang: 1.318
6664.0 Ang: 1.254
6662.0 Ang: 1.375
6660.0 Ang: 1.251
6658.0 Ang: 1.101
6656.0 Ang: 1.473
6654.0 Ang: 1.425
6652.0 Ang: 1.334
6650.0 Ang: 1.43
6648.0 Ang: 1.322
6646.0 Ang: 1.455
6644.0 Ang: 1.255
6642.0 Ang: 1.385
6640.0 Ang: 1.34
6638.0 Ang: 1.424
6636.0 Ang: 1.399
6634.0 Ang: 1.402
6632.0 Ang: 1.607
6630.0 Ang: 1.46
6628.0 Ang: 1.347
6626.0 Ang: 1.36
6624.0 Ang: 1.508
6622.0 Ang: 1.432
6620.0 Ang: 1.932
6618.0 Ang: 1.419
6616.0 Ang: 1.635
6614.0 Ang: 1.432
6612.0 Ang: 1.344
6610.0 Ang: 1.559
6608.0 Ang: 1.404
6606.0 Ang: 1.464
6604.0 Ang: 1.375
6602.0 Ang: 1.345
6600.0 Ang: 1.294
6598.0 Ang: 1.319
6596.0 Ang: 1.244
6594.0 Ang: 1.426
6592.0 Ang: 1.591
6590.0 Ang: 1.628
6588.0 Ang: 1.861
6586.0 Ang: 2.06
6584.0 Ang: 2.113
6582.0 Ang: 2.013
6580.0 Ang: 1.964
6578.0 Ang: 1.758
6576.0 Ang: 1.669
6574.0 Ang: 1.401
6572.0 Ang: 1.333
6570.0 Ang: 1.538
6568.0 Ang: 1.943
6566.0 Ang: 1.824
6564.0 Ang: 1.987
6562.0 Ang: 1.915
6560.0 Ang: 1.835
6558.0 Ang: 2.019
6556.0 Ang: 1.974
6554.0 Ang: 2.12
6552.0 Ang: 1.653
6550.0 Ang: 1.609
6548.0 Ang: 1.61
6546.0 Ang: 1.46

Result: 7008.0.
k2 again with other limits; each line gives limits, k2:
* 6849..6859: 6856.0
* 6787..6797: 6796.0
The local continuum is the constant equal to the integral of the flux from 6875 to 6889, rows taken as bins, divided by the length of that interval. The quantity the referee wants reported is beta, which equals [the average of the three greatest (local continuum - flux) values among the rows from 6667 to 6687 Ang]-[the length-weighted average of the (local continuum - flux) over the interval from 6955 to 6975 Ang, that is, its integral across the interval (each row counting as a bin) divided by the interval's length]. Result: 0.20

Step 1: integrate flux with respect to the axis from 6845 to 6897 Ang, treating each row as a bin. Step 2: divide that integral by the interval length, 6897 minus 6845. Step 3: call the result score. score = 1.54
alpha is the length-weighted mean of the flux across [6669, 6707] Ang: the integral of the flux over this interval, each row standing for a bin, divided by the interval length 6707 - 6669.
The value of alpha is 1.40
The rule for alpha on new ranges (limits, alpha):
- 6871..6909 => 1.63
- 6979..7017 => 1.45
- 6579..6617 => 1.58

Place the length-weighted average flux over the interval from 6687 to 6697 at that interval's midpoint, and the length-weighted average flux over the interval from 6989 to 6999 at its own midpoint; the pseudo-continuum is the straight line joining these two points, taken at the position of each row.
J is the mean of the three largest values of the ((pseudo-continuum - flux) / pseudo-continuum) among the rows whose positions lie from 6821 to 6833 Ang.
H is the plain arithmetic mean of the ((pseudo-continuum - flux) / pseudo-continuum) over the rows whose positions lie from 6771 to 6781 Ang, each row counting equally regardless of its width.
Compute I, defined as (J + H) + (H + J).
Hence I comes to 0.25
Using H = 0.060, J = 0.067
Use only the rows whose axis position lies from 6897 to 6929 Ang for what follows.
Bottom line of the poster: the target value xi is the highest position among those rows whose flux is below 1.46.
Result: 6922.0 Ang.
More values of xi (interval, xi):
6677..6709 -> 6708.0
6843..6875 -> 6874.0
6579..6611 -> 6608.0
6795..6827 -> 6826.0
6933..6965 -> 6962.0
